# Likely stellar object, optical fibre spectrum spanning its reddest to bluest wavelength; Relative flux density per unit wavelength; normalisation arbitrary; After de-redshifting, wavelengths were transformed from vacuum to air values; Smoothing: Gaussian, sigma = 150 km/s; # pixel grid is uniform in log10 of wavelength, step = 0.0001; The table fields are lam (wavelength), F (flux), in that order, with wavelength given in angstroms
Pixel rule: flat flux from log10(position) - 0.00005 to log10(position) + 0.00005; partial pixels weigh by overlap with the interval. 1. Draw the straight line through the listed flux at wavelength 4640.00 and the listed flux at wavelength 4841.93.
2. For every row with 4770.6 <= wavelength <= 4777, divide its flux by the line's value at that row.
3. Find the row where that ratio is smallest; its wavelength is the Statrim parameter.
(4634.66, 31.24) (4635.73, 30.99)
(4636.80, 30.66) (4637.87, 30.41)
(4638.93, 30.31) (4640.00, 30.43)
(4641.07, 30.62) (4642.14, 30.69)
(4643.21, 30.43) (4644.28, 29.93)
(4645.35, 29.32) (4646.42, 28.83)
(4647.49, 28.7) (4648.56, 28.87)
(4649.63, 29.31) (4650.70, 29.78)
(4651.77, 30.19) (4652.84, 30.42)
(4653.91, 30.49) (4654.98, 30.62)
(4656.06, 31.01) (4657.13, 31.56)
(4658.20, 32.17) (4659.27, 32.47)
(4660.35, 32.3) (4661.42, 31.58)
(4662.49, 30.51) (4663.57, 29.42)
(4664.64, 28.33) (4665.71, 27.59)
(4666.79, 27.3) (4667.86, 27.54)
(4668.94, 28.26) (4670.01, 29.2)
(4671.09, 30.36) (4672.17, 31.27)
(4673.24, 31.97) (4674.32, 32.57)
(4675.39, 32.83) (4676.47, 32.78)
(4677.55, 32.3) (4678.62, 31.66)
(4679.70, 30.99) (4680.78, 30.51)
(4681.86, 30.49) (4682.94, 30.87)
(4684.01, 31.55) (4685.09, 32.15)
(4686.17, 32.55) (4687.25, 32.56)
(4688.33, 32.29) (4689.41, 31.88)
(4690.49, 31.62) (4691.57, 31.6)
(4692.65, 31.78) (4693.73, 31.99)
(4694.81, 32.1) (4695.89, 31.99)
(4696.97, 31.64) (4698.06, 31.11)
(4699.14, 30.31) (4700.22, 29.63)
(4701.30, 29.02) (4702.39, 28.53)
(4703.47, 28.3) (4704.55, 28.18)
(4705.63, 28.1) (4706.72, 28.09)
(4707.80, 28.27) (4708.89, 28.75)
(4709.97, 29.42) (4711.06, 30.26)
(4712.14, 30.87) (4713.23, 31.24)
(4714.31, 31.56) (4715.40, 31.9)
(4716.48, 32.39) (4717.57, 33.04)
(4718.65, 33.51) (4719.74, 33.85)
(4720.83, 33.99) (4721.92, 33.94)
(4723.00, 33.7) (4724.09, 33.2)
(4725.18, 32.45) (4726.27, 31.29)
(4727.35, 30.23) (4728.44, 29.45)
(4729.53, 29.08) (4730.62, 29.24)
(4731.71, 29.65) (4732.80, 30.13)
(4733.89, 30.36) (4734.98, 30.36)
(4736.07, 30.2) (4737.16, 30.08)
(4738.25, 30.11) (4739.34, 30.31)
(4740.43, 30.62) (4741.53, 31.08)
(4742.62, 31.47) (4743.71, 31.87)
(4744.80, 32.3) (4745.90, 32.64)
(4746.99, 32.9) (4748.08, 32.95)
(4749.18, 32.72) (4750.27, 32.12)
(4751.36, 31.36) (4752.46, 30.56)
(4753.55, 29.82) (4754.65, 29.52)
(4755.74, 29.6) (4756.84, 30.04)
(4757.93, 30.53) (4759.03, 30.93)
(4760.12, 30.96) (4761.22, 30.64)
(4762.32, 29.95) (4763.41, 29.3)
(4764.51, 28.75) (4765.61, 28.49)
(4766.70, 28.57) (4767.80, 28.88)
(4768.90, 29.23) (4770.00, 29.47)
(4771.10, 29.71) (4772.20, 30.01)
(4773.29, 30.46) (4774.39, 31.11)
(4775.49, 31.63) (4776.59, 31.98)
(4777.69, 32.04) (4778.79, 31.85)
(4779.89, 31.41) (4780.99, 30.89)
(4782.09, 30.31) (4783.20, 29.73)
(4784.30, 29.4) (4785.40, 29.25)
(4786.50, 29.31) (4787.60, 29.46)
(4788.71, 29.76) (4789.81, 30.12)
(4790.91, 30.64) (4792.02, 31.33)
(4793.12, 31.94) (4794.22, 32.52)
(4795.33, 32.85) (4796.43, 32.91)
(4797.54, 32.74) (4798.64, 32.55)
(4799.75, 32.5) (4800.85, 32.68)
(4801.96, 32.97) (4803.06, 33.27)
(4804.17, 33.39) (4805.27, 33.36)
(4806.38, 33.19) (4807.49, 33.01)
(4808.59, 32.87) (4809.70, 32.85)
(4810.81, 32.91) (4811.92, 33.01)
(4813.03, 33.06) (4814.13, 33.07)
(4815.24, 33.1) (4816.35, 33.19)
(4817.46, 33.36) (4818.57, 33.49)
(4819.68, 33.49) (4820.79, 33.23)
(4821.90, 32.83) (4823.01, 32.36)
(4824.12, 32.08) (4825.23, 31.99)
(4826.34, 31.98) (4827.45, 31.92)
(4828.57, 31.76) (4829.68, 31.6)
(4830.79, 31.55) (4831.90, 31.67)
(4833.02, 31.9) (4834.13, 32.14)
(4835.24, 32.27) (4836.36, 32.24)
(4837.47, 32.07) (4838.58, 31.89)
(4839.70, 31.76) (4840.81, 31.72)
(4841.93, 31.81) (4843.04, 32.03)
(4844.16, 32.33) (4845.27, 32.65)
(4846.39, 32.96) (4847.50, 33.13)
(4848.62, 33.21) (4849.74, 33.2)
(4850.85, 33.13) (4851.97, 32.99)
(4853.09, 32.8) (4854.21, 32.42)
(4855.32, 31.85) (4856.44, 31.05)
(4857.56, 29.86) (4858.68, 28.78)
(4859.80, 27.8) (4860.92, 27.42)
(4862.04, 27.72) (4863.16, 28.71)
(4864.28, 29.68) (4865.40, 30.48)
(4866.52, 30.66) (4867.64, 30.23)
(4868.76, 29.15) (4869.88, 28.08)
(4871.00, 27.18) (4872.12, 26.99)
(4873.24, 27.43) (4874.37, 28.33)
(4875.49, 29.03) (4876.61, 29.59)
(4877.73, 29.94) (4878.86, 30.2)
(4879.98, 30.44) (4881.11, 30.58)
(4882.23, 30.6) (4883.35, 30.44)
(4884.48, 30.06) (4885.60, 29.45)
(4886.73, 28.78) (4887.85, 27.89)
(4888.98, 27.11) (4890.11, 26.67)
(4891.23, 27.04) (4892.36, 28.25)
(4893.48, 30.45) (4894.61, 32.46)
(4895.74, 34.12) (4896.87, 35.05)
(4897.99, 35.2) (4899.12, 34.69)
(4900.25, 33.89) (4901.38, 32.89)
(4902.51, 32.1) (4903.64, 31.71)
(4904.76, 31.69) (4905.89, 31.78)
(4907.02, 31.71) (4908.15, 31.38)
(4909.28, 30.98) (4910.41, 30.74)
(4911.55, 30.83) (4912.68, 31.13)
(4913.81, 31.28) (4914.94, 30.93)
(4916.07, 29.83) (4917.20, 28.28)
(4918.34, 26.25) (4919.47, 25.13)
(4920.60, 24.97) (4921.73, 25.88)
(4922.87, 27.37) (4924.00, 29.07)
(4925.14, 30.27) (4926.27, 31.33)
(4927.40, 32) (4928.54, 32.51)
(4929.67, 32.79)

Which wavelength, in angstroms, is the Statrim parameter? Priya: 4771.10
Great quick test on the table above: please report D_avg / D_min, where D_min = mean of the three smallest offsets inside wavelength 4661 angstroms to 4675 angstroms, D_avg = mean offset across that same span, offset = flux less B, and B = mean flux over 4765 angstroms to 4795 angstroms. 0.23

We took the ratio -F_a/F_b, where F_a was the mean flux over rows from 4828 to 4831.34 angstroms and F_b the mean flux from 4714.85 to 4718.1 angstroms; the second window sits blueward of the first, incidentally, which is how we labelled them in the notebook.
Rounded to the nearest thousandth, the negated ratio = -0.975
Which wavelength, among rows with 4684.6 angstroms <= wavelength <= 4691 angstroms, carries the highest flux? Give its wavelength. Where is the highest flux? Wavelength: 4687.25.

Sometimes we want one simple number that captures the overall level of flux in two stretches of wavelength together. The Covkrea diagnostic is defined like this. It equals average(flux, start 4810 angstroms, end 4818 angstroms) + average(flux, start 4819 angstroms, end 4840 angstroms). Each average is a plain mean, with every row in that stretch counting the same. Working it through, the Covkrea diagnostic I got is 65.2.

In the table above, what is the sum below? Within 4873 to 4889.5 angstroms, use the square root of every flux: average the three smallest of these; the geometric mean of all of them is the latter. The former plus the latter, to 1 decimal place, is 10.7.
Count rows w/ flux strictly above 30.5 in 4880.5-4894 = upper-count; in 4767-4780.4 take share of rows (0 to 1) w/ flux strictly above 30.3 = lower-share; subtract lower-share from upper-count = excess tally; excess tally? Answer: 1.4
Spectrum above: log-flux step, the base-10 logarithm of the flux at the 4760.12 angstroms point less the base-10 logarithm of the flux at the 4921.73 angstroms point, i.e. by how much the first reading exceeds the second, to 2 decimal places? 0.08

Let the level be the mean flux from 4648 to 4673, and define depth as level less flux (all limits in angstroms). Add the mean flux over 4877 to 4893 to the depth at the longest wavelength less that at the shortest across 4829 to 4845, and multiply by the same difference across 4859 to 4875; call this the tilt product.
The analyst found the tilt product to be -15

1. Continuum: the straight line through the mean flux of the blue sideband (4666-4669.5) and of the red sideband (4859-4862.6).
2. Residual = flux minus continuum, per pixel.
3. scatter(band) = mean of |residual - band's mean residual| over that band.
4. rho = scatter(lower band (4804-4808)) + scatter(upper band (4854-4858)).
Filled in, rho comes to 1.0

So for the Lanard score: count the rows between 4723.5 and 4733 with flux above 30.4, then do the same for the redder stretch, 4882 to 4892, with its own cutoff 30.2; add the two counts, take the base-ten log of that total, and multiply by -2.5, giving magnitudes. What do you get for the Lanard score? -1.7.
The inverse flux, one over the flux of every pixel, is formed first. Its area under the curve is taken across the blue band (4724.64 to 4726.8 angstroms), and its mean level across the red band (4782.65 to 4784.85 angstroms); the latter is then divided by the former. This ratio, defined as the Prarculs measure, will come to 0.50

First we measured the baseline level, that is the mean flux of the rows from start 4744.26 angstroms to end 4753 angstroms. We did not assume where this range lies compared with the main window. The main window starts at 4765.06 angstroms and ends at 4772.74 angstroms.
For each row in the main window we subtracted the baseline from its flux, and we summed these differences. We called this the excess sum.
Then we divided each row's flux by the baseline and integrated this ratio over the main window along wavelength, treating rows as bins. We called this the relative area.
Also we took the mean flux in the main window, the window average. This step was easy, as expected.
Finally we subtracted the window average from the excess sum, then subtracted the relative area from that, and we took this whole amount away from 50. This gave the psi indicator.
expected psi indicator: 107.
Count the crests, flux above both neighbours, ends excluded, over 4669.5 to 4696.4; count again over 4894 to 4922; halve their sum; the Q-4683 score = 3.00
